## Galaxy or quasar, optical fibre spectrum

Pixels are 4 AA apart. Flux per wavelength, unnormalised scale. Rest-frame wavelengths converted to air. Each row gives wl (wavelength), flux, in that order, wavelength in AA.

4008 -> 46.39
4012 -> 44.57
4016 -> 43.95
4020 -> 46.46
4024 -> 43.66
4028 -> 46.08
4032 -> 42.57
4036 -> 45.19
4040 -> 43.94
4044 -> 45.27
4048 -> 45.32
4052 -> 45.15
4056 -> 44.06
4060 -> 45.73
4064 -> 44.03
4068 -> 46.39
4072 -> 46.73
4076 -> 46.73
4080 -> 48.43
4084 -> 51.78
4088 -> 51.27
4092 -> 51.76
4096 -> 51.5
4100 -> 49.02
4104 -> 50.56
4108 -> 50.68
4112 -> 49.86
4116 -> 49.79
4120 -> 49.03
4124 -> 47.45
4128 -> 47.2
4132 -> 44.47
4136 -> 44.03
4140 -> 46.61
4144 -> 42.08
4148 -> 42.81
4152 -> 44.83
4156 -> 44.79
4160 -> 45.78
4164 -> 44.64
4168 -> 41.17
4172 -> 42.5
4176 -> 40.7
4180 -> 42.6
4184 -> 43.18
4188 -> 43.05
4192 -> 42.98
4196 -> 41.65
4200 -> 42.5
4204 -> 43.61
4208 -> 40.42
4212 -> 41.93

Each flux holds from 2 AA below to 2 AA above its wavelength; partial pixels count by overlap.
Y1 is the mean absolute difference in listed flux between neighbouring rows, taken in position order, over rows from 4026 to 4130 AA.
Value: 1.20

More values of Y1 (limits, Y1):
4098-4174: 1.40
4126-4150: 2.20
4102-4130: 0.60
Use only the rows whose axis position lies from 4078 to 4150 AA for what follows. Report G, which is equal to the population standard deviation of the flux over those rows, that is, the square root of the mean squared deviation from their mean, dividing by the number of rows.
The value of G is 3.0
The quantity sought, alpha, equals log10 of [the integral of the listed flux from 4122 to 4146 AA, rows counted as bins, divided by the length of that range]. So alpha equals 1.66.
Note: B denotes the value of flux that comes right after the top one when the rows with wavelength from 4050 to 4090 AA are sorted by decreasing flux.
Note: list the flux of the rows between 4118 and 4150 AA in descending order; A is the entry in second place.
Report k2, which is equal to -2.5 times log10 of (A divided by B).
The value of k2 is 0.08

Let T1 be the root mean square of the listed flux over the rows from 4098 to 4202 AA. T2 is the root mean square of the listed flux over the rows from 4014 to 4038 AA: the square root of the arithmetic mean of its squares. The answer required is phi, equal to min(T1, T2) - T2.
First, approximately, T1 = 45.3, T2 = 45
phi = 0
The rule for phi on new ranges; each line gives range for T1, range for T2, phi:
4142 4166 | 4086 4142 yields -5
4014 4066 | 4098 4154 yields -2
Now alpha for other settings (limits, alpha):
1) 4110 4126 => 1.69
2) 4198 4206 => 1.63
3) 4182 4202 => 1.63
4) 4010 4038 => 1.65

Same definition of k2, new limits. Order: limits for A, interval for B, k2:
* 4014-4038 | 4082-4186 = 0.13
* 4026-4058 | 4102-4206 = 0.12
